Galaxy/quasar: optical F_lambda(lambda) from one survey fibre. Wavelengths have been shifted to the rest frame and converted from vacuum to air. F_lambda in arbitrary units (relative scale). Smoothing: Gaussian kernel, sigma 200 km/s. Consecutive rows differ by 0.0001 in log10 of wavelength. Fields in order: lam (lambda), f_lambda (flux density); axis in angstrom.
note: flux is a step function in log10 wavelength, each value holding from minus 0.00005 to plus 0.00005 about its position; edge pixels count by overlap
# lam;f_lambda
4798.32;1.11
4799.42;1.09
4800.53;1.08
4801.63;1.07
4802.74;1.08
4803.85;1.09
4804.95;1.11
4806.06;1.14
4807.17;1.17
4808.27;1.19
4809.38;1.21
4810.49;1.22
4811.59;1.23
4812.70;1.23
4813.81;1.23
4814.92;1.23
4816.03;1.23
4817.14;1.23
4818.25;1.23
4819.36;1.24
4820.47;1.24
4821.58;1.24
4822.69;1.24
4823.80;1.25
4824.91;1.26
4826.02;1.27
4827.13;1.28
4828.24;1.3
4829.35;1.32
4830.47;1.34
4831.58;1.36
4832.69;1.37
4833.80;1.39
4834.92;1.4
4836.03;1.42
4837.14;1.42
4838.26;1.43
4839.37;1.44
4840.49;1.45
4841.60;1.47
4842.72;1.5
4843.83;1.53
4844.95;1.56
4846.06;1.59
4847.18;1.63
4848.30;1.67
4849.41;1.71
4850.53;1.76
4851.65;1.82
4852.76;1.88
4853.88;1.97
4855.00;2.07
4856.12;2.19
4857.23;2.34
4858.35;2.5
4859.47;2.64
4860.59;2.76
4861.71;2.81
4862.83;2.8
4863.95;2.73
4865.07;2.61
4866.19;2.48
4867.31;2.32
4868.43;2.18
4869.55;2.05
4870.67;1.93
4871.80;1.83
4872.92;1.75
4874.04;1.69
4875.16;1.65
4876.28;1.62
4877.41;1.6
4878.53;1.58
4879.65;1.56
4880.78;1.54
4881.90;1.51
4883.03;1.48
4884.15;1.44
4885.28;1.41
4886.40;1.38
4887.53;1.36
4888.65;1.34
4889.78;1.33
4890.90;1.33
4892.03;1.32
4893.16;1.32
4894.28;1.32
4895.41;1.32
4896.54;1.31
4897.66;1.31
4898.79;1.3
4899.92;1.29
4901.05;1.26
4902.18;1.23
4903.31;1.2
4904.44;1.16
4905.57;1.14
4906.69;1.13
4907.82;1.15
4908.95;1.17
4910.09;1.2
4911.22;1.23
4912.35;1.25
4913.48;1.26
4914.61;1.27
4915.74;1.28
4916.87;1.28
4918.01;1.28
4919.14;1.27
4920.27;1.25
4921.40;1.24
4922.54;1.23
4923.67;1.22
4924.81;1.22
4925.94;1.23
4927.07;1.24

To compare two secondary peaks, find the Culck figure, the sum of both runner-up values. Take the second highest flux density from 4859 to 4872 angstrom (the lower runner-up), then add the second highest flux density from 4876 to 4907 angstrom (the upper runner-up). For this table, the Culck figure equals 4.4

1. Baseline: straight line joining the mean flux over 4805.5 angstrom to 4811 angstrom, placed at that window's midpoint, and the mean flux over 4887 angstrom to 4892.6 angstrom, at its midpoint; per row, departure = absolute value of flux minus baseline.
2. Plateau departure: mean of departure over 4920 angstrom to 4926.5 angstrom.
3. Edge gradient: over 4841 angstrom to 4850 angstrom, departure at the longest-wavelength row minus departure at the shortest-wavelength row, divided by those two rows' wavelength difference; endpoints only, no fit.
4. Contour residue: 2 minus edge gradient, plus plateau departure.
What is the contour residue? 2.14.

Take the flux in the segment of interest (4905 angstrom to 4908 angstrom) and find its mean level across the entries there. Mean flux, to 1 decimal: 1.1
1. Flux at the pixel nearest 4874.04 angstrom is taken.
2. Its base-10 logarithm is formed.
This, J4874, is 0.23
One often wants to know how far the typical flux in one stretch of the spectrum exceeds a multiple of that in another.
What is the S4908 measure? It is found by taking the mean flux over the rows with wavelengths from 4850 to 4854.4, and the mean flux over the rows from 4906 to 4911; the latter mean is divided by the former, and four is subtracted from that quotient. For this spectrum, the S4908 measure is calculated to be -3.4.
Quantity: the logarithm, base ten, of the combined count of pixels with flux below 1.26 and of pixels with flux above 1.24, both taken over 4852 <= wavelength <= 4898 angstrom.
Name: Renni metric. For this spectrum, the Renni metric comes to 1.6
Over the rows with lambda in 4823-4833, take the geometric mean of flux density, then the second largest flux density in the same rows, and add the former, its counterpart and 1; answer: 3.7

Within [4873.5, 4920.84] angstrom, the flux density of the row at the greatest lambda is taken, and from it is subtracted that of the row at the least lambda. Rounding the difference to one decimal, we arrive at -0.4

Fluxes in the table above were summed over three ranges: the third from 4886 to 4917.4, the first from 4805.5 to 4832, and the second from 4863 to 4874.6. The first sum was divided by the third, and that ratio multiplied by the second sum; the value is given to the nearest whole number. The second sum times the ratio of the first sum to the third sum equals 18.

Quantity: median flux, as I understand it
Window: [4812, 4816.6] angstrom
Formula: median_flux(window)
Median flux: 1.23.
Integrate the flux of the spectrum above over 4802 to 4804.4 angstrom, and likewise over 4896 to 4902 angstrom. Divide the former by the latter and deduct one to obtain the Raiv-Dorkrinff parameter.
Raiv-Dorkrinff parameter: -0.7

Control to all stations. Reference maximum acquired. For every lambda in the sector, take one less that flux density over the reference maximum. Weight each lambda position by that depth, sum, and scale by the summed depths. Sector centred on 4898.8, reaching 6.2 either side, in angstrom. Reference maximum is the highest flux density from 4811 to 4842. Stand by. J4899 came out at 4899.7 angstrom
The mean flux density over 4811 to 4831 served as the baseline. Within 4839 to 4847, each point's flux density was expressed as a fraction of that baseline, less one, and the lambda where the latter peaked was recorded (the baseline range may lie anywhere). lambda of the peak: 4846.06 angstrom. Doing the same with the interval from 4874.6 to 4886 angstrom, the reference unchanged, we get 4875.16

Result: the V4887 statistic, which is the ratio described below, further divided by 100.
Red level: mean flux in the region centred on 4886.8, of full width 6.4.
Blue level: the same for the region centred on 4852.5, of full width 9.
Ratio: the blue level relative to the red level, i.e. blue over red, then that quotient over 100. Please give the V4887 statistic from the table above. 0.014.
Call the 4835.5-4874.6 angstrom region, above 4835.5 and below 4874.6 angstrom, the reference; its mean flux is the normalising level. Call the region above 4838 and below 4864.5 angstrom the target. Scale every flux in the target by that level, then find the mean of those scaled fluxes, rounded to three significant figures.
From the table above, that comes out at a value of 1.00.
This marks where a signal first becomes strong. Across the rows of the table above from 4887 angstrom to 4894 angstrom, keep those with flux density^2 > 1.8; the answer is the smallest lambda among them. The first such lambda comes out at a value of 4887.53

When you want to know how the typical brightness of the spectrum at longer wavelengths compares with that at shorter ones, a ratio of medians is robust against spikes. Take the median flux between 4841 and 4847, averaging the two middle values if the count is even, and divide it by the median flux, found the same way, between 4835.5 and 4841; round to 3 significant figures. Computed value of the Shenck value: 1.07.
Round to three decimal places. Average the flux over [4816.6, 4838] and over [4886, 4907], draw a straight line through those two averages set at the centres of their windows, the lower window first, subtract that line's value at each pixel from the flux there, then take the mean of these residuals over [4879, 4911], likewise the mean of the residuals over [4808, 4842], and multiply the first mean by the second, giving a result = 0.000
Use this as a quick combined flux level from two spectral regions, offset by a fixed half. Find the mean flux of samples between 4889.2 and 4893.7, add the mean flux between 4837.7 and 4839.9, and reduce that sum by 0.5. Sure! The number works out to 2.26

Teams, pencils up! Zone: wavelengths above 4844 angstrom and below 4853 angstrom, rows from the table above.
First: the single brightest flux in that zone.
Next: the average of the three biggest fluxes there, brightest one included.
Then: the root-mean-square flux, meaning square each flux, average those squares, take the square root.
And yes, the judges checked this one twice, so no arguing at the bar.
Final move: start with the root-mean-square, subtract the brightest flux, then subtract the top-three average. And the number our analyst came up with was -1.99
